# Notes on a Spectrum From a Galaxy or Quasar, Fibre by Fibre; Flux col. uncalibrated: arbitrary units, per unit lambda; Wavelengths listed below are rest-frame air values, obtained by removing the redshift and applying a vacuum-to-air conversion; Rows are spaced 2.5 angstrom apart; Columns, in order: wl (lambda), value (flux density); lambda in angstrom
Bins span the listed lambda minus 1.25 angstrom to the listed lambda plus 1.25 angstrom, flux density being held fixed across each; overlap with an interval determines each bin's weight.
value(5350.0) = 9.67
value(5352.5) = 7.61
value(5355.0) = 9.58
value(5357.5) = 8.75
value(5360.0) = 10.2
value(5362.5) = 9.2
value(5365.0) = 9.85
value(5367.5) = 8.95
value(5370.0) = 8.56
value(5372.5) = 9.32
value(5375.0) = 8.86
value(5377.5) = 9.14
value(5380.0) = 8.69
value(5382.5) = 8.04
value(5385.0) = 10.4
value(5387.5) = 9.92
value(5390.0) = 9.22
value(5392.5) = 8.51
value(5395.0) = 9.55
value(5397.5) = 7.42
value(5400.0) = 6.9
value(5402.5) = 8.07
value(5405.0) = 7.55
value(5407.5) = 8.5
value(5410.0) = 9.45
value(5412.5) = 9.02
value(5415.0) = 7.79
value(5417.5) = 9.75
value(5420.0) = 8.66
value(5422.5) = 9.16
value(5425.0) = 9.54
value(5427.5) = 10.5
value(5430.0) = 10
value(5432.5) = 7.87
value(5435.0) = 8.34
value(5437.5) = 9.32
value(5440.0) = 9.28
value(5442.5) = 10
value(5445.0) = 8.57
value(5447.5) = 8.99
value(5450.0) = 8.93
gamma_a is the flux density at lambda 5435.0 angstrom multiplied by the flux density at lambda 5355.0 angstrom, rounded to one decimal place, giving 79.9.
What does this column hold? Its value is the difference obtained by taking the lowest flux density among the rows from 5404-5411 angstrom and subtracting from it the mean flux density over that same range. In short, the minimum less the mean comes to -0.95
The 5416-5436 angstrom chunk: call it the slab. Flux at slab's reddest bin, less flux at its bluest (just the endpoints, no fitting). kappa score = -1.4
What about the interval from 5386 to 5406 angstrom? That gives -2.4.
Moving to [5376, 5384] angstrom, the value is -1.1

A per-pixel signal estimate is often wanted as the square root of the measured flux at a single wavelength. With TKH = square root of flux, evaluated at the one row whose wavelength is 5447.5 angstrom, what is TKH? 3.00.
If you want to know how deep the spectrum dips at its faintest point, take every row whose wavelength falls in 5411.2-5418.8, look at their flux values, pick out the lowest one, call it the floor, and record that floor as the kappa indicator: 7.79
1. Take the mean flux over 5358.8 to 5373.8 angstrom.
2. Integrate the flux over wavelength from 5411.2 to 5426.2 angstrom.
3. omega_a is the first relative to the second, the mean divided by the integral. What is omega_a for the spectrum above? 0.069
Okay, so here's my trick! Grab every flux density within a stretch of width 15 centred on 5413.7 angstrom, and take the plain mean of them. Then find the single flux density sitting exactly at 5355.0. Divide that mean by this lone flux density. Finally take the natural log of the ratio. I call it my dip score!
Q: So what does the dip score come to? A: -0.08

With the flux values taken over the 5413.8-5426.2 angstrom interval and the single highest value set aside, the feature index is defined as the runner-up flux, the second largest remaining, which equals 9.54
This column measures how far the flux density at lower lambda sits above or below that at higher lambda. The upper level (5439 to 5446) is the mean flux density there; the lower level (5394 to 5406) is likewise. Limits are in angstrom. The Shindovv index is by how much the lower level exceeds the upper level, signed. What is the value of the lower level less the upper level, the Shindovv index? -1.4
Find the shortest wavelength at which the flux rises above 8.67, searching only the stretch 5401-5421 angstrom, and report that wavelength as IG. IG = 5410.0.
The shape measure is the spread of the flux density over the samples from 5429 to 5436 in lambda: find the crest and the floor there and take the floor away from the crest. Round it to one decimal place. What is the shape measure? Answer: 2.1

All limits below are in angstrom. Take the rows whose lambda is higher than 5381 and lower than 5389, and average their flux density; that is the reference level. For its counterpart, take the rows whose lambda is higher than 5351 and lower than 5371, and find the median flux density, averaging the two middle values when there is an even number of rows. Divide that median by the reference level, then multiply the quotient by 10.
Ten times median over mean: 9.6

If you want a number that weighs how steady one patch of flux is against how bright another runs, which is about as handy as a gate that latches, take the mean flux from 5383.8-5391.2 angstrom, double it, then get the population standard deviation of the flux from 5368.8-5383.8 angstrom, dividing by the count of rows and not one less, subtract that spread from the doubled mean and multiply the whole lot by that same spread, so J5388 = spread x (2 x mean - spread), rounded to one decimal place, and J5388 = 8.0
